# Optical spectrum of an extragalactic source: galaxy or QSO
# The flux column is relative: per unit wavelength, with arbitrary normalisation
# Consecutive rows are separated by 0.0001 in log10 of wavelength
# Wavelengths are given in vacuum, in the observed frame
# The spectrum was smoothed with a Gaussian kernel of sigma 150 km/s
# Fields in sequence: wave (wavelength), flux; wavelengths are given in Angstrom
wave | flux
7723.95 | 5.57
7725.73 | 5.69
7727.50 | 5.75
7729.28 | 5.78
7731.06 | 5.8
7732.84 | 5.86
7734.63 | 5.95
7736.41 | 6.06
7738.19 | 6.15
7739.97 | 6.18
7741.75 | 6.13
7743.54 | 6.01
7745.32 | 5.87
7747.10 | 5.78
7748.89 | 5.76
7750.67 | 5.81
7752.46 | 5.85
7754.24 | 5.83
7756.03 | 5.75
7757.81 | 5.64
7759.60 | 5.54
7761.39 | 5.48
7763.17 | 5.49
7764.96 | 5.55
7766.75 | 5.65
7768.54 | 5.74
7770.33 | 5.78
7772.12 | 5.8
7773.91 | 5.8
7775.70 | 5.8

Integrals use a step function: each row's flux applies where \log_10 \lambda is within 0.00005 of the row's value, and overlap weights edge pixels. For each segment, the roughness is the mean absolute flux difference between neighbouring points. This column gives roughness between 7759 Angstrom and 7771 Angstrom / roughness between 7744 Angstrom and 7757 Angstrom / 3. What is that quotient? 0.40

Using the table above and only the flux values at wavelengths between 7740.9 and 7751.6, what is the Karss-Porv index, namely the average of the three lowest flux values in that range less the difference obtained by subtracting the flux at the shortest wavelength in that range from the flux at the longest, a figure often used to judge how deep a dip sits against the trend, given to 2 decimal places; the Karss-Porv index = 6.10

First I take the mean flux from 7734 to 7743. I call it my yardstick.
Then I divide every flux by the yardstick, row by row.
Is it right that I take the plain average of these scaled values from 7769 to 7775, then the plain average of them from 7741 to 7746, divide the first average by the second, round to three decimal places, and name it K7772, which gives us 0.965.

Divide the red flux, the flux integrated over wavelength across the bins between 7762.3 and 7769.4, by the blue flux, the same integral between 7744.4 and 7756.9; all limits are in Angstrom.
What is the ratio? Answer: 0.55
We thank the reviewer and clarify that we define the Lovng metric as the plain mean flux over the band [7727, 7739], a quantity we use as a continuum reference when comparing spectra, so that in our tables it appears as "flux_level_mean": 5.9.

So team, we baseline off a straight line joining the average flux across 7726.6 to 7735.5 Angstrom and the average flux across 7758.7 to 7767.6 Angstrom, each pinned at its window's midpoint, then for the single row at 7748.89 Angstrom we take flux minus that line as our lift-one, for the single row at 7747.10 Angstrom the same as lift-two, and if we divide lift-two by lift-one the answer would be 1.0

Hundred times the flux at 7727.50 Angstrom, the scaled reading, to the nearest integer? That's 575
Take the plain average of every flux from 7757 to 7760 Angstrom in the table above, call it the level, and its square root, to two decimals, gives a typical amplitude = 2.36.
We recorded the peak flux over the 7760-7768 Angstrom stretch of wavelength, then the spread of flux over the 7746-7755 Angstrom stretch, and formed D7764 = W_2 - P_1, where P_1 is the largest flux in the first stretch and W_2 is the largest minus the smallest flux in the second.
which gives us -5.56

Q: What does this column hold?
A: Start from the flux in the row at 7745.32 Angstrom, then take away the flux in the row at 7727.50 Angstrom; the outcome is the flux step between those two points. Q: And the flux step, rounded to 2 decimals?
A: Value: 0.12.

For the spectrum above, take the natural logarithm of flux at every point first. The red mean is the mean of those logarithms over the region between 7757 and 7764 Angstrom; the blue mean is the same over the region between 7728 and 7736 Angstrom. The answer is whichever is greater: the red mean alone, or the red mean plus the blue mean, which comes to 3.48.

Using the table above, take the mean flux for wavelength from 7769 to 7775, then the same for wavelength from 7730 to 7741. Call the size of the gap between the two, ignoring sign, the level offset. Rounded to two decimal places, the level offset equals 0.21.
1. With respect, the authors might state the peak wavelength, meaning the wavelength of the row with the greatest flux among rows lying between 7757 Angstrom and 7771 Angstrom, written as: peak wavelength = 7770.33 Angstrom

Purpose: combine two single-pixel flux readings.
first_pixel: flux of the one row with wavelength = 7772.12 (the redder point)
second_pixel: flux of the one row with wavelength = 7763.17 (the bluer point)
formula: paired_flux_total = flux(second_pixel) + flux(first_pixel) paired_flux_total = 11.3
